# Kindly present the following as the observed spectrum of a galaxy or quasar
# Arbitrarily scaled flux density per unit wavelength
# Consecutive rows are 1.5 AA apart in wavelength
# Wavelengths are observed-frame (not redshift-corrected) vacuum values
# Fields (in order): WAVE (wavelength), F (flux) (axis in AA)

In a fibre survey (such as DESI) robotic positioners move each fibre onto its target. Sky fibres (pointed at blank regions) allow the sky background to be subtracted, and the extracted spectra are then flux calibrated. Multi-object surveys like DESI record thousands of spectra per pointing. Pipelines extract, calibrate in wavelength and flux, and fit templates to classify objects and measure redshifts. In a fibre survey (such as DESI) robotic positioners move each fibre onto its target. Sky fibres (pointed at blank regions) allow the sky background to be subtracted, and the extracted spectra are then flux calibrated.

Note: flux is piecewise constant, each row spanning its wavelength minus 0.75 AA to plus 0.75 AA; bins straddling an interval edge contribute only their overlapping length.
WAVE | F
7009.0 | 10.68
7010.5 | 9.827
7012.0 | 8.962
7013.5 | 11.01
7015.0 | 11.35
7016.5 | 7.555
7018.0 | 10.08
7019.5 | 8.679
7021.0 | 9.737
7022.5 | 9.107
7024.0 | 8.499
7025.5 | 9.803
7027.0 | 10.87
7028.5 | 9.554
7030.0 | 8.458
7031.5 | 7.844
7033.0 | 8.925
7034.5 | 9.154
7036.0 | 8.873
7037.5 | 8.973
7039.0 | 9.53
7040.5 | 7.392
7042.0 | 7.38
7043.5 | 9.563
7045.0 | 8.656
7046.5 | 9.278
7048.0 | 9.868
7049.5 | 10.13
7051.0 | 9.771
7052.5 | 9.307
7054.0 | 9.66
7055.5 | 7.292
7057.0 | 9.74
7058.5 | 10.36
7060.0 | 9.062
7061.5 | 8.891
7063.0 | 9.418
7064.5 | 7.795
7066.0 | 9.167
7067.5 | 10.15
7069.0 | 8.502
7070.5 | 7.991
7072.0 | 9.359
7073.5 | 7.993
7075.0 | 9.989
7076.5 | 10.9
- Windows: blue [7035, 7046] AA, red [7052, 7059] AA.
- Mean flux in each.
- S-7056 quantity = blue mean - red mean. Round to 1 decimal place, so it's -0.6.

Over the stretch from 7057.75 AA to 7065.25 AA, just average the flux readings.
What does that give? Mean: 9.11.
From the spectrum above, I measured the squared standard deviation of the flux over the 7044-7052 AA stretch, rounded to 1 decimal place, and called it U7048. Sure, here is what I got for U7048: 0.3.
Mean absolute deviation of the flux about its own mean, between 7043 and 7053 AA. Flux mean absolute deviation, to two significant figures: 0.37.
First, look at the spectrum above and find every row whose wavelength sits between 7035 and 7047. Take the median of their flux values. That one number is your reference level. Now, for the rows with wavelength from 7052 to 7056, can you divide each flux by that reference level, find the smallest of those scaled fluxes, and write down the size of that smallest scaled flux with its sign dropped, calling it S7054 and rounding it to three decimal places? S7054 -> 0.817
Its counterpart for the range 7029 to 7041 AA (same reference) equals 0.828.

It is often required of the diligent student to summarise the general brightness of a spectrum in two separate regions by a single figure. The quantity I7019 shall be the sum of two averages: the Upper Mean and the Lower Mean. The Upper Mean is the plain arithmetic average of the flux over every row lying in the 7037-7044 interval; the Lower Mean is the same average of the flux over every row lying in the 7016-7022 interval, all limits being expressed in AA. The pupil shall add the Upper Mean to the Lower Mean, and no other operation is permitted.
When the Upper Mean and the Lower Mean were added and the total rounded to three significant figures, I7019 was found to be 17.6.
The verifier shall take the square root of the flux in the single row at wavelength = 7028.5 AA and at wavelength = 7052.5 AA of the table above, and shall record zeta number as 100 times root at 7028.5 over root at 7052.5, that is 101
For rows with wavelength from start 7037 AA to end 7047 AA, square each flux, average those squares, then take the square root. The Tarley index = 8.7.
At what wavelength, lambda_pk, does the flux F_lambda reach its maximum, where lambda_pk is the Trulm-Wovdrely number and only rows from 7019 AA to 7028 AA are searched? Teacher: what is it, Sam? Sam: 7027.0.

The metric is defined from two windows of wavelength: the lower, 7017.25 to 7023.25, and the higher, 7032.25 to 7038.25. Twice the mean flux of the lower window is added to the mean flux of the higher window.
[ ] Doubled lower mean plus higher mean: 27.8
